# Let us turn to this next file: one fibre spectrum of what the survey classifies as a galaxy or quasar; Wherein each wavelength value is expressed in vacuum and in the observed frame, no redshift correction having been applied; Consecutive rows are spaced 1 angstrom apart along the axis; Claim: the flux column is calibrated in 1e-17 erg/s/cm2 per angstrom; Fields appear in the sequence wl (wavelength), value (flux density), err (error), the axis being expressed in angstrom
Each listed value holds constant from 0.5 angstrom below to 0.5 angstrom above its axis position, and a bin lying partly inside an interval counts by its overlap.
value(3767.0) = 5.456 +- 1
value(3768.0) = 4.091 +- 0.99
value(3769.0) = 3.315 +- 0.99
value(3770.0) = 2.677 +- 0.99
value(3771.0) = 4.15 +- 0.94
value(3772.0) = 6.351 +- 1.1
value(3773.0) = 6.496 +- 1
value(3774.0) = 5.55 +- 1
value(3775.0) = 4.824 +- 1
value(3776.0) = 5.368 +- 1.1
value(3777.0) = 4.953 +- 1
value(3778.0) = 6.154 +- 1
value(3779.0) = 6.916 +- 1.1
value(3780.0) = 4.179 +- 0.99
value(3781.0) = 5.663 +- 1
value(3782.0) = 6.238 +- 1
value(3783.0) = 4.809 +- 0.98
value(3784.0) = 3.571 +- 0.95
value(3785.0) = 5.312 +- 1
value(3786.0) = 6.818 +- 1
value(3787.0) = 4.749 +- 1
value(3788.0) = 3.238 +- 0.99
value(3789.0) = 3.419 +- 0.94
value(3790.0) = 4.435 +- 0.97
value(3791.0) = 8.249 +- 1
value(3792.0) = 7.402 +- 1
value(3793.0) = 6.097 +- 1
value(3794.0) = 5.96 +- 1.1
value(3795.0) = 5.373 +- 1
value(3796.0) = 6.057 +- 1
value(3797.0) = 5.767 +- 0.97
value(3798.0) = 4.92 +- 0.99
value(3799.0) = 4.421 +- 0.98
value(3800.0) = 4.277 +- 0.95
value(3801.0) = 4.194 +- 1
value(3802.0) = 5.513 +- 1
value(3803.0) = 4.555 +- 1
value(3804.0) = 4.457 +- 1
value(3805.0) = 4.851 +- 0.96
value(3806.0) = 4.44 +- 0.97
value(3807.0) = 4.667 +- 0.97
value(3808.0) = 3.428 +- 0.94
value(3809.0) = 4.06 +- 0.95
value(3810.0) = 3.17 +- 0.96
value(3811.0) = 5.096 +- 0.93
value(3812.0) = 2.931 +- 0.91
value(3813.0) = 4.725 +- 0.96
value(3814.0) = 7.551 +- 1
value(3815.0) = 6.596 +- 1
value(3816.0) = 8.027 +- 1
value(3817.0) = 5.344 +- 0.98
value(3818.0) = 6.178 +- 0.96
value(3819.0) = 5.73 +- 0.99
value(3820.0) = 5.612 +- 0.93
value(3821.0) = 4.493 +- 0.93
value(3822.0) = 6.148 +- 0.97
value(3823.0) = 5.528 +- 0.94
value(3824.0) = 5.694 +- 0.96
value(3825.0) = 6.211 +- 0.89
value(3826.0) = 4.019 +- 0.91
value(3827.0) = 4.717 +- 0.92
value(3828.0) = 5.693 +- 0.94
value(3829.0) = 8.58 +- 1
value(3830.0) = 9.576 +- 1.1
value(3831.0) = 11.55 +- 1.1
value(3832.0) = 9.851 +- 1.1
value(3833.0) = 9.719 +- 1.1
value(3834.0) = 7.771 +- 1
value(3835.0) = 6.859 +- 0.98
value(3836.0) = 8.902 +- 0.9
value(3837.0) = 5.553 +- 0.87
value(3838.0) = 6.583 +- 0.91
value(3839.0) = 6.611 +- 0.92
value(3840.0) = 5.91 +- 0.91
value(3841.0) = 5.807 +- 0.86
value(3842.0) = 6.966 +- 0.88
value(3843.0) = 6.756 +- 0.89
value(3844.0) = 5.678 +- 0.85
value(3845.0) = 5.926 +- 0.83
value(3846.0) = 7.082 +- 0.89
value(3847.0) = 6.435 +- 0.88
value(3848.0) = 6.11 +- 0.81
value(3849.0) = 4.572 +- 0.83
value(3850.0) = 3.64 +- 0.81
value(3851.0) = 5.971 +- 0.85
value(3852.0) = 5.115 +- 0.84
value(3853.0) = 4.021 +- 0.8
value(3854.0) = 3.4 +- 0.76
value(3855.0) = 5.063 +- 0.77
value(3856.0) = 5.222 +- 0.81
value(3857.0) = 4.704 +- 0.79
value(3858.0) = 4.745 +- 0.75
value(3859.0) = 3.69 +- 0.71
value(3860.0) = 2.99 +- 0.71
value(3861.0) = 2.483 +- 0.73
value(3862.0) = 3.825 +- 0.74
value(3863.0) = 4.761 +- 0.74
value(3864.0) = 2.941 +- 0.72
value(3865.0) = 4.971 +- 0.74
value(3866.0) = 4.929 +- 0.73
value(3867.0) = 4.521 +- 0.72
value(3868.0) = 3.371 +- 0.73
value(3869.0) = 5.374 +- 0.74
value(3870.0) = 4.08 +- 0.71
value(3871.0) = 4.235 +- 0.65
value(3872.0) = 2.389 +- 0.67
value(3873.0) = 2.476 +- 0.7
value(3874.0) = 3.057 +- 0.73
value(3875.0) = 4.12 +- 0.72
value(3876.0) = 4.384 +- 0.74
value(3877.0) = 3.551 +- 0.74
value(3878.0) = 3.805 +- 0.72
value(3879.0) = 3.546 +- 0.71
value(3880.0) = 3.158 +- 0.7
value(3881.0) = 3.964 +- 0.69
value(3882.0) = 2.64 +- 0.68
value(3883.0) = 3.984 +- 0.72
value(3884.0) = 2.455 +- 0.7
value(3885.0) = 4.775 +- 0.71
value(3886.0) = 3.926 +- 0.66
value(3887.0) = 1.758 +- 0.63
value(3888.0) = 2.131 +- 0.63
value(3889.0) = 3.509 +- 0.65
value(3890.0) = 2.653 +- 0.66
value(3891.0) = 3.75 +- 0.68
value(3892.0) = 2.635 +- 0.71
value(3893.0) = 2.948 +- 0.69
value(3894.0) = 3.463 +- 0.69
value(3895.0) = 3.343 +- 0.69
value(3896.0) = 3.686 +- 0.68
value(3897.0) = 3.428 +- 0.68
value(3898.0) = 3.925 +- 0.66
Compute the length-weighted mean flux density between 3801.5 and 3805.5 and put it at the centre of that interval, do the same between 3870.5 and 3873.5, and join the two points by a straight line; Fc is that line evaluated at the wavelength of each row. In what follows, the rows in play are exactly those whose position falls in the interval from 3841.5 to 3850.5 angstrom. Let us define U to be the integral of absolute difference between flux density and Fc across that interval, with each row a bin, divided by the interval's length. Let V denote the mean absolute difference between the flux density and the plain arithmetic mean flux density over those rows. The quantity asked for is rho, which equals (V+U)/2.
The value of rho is 1.52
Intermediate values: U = 2.2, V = 0.85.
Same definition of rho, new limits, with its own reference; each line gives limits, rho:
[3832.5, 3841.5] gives 2.13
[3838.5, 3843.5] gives 1.50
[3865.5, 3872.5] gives 0.96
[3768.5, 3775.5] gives 1.27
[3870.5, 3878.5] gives 0.74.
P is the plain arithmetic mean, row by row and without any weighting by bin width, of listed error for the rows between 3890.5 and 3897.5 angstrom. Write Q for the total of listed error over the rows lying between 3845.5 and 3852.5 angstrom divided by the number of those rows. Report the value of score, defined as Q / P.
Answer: 1.2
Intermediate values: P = 0.69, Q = 0.84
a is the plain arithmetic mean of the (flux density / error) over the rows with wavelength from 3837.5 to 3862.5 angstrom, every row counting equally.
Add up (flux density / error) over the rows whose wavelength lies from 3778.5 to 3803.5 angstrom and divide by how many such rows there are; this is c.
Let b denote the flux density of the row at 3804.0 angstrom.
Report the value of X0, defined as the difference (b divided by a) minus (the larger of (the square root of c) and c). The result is -4.57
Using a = 6.2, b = 4.457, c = 5.3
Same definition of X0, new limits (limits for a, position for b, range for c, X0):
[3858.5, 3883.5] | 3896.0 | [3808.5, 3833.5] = -5.62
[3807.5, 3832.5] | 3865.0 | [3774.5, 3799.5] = -4.56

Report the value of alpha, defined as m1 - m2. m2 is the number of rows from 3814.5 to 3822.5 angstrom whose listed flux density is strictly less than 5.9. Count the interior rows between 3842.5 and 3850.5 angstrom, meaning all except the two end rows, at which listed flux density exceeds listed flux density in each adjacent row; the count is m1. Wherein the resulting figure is -3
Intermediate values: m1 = 1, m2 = 4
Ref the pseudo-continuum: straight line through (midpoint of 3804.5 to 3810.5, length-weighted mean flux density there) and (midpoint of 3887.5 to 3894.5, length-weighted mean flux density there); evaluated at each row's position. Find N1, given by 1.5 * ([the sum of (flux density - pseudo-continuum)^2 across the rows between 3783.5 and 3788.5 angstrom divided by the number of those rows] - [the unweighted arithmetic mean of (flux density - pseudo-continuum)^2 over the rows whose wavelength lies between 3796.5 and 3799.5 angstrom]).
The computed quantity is 1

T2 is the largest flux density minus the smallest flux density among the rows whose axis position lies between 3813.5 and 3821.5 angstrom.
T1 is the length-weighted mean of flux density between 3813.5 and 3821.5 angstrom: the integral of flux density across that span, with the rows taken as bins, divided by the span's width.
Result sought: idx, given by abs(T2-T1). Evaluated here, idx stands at 2.7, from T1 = 6.2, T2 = 3.5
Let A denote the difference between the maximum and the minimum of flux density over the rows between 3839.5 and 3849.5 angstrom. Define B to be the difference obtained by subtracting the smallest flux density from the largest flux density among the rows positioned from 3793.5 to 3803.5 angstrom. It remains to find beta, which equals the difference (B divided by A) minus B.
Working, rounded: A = 2.5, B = 1.9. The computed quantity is -1.1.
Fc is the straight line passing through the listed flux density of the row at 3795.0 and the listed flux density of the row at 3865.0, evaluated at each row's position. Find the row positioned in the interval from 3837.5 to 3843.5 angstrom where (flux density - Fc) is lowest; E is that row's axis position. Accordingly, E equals 3841.0 angstrom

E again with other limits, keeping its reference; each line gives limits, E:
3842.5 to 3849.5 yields 3849.0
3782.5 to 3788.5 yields 3788.0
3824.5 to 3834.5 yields 3826.0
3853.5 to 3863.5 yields 3861.0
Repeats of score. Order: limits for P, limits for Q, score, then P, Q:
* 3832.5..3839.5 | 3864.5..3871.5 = 0.8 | 0.95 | 0.72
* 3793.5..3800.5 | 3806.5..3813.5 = 0.9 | 1.00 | 0.95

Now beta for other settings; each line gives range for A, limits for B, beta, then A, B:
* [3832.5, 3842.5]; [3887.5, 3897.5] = -1.2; 4.2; 1.6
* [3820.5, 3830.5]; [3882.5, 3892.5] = -2.5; 5.6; 3.0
